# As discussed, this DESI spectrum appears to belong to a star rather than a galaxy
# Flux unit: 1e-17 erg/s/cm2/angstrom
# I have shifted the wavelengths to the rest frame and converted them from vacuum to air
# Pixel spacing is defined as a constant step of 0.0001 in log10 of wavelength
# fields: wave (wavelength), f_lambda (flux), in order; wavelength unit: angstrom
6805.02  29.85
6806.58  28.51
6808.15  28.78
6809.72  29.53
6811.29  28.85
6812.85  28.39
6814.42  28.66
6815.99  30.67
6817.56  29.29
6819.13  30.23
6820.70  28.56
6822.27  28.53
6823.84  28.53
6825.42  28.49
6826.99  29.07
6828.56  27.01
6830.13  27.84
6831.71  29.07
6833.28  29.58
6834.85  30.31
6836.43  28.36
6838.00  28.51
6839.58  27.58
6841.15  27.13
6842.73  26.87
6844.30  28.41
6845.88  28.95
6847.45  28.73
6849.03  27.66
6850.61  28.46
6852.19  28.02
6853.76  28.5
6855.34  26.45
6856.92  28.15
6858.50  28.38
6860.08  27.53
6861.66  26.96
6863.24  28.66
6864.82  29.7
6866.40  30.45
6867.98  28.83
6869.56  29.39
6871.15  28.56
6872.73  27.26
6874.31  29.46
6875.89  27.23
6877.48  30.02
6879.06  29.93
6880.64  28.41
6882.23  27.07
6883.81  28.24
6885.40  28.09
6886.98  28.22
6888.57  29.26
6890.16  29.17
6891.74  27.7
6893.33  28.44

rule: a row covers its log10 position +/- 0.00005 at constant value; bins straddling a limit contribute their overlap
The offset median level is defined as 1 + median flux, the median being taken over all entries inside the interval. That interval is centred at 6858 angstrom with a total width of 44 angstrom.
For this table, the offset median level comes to 29.4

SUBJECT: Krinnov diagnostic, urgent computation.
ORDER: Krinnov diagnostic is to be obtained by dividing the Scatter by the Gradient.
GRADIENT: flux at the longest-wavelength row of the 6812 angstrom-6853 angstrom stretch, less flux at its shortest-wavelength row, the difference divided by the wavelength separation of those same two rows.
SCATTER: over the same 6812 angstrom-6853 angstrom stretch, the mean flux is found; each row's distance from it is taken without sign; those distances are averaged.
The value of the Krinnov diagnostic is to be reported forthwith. -72.2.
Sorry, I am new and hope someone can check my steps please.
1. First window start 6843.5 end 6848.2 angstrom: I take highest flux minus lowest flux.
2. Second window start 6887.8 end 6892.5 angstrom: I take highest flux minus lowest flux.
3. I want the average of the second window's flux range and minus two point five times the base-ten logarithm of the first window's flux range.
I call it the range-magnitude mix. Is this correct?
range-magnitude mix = 1.1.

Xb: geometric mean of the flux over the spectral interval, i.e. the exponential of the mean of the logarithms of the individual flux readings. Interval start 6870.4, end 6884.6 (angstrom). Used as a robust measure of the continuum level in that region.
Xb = 28.4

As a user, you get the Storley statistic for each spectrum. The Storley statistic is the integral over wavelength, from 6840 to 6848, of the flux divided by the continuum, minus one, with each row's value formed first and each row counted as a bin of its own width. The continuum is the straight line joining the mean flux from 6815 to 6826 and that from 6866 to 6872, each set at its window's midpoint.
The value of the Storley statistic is -0.33 angstrom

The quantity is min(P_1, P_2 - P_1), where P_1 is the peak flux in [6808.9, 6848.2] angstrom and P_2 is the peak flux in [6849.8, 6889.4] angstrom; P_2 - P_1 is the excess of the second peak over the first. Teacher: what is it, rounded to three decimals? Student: -0.220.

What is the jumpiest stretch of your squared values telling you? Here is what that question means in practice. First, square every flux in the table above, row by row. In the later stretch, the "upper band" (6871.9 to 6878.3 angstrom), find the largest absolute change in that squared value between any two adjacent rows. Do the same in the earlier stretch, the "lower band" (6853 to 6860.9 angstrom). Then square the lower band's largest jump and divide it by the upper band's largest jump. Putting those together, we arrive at 79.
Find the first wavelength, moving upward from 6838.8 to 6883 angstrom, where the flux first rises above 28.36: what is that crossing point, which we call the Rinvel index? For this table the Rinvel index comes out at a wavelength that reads 6844.30 angstrom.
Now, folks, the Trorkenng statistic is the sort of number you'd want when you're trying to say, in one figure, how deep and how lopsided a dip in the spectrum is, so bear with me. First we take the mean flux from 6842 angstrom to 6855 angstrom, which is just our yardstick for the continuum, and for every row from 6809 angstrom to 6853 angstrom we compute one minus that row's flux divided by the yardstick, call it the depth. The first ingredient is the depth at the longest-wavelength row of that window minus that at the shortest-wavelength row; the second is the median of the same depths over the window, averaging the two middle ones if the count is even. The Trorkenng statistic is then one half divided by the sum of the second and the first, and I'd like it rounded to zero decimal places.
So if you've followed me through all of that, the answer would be 12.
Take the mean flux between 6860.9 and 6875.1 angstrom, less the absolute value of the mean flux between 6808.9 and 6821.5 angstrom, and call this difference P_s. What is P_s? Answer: -0.46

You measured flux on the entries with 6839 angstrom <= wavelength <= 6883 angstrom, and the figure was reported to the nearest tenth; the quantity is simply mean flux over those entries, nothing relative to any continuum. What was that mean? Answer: 28.3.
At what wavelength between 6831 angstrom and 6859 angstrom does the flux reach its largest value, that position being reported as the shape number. 6834.85 angstrom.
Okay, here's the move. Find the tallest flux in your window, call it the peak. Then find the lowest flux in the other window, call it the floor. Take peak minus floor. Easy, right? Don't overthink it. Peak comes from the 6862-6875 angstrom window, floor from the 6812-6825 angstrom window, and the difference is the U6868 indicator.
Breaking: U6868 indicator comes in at 2.1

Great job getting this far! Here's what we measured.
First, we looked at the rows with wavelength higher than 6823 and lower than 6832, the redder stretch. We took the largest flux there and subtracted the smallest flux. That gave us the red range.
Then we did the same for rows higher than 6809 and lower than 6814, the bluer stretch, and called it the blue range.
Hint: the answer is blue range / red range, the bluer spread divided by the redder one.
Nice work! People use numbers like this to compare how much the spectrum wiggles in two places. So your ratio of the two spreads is 0.55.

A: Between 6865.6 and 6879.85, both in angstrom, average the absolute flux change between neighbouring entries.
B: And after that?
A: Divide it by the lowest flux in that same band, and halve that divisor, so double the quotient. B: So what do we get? 0.107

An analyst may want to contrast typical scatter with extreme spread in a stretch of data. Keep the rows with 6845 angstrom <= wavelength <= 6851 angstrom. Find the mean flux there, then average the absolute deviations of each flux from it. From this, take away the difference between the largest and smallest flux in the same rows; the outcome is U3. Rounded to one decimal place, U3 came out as -0.9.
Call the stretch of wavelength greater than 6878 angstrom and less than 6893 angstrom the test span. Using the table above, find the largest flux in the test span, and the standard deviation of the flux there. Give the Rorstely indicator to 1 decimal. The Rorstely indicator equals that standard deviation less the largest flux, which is -29.1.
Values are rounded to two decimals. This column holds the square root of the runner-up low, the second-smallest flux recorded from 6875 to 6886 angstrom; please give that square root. 5.22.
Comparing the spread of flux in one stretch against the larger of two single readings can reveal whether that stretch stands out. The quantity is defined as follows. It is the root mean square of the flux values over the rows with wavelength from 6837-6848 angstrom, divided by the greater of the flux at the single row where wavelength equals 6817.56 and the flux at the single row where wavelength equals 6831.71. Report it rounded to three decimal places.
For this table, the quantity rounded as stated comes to 0.957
